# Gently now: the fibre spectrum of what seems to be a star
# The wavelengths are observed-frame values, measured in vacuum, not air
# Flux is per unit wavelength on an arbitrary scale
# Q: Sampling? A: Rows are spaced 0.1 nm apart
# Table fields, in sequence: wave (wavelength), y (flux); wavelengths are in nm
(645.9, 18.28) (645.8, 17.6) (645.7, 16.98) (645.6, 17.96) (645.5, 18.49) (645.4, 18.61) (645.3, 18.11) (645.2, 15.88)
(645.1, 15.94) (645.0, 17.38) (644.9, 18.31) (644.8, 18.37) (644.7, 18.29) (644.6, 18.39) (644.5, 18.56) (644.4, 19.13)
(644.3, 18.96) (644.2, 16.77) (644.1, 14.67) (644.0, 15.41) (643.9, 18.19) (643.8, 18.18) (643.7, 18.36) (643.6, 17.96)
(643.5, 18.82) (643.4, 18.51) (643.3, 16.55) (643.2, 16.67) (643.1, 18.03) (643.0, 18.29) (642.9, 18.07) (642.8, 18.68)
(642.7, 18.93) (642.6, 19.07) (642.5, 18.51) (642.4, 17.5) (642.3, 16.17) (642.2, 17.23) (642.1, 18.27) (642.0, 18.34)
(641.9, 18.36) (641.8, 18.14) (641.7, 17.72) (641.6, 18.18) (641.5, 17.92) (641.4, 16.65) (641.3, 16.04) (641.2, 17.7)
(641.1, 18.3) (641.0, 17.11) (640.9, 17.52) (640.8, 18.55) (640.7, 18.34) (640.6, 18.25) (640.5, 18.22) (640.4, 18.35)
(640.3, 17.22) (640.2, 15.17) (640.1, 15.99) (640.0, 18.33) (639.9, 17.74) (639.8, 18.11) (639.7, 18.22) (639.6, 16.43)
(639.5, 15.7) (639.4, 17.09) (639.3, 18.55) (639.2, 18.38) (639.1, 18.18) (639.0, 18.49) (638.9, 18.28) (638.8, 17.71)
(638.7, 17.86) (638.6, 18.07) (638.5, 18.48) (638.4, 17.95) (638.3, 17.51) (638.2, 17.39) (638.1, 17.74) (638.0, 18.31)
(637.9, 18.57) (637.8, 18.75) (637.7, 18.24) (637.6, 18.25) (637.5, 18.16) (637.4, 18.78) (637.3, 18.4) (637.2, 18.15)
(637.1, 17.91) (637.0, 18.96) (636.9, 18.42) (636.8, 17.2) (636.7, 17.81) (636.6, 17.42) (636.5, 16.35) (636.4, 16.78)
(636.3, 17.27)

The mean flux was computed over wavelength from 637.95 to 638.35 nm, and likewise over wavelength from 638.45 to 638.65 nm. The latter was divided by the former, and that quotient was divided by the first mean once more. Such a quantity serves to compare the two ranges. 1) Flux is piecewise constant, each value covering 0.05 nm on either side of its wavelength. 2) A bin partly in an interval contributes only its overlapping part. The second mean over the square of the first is 0.058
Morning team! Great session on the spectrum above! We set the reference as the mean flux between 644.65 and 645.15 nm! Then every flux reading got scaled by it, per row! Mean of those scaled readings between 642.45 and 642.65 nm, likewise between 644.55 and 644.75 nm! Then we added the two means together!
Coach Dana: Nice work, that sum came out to 2.10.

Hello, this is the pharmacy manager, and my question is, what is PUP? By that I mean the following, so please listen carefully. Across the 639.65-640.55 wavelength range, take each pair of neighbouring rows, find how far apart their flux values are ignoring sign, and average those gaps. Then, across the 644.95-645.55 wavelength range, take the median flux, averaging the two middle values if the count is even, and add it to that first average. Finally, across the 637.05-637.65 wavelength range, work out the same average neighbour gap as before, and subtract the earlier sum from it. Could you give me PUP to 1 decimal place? -18.4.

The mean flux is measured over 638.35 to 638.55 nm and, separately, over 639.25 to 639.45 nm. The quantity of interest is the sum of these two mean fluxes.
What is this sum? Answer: 36.0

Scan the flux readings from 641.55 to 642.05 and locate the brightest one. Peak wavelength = 641.9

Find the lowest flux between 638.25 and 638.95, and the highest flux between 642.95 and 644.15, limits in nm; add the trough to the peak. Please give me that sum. 36.3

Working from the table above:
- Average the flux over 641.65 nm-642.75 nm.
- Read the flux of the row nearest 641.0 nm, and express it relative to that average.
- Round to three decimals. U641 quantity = 0.949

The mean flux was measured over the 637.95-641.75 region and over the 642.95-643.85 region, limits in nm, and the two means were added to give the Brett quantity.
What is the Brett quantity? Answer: 35.6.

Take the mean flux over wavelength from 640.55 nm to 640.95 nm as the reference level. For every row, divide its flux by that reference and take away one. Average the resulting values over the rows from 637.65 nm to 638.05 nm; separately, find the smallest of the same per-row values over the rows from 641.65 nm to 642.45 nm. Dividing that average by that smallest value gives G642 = -0.15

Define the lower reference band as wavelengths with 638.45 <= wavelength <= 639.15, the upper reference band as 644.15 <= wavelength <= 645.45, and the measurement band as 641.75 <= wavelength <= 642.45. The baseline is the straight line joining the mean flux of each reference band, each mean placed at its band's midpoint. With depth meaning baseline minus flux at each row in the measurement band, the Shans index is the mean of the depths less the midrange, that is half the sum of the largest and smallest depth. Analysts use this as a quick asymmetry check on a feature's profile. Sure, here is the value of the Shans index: -0.5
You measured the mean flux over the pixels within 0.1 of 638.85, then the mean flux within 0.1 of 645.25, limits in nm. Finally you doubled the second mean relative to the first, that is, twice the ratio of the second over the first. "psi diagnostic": 1.89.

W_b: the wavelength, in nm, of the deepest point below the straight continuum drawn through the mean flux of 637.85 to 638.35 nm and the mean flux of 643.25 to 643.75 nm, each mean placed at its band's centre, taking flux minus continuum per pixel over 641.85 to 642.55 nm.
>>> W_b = 642.3 nm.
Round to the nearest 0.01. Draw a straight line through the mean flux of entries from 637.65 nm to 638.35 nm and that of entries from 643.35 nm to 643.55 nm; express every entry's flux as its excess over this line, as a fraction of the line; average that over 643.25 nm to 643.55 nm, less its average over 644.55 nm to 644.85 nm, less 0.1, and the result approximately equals -0.11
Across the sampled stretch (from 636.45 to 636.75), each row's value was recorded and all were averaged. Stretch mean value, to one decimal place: 17.2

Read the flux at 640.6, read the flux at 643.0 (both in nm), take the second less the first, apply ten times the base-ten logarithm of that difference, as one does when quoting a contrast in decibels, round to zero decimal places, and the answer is -14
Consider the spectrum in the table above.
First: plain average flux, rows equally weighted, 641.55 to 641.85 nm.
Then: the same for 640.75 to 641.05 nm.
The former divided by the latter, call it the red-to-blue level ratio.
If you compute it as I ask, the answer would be 1.02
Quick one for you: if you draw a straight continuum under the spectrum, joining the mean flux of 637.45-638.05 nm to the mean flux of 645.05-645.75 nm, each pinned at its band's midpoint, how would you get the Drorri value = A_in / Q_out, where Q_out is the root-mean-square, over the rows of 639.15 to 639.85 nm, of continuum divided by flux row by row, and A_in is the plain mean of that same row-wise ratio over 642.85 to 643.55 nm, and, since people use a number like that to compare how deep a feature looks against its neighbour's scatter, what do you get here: 0.95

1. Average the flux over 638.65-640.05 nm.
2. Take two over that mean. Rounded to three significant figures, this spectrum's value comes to 0.112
